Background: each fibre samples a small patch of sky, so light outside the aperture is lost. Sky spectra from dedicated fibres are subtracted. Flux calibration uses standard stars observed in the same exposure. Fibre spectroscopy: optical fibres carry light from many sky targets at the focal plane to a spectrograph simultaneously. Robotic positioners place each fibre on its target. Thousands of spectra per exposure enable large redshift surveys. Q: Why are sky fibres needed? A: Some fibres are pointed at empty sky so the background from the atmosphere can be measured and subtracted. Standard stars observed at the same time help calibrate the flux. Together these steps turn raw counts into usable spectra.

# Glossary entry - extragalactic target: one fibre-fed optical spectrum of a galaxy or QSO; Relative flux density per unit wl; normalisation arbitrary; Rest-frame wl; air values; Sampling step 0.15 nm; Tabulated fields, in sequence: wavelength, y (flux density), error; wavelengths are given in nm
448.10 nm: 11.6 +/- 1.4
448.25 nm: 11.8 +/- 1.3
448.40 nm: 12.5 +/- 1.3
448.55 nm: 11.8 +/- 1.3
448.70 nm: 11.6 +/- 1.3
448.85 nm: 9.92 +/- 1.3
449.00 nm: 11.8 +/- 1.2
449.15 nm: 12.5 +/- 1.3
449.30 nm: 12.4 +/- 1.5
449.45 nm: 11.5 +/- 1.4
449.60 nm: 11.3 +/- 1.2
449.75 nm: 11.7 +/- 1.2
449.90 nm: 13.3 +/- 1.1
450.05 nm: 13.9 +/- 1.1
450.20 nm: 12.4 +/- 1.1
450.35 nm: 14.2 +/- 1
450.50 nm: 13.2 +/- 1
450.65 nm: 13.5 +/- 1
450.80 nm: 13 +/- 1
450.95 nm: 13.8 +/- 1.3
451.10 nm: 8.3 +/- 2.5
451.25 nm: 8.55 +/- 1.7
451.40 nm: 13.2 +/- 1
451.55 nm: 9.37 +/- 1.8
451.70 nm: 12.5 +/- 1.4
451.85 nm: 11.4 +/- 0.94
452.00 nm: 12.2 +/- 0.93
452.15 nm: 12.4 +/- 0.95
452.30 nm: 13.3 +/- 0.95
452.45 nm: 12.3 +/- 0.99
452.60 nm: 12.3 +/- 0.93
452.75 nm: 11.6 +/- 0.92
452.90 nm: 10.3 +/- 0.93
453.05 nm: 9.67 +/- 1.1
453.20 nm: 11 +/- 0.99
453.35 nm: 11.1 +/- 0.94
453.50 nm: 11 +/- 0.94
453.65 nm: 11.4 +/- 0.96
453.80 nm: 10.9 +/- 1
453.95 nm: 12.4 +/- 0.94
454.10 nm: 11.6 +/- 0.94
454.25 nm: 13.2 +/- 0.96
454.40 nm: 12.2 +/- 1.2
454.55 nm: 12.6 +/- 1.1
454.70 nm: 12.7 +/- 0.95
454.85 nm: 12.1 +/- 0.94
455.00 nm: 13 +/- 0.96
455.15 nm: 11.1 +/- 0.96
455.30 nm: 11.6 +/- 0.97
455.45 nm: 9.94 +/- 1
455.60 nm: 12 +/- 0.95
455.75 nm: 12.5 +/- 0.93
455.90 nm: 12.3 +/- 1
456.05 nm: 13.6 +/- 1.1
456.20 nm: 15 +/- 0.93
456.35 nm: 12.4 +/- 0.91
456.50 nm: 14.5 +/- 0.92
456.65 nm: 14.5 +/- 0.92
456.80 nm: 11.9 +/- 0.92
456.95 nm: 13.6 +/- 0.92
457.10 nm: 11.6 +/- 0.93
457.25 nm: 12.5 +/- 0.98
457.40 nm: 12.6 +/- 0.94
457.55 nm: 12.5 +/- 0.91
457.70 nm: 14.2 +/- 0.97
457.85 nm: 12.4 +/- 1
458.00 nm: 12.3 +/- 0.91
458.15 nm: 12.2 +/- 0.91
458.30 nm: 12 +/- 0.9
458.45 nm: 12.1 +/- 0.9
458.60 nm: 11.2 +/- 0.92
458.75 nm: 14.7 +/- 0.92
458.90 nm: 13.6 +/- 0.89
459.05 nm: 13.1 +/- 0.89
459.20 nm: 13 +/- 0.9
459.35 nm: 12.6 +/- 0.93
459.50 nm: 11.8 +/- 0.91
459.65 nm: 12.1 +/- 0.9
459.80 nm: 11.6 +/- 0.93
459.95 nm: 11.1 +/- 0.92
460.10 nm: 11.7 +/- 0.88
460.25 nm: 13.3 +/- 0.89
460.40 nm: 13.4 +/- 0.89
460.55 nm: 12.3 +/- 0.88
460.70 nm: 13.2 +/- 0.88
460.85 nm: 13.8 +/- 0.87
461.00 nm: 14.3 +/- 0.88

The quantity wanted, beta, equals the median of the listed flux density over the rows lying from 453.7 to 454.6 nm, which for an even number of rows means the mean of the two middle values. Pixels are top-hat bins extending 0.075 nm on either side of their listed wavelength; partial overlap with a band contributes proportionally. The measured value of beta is 12.3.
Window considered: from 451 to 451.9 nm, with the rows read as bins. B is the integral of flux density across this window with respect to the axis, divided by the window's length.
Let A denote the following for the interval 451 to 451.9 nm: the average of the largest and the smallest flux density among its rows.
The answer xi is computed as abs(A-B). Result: 0.13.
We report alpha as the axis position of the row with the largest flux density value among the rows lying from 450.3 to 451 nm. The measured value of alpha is 450.35 nm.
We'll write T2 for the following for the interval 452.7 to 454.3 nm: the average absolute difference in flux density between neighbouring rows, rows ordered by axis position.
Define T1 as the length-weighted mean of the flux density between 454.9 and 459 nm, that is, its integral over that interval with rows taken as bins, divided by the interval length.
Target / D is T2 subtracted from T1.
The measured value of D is 11.8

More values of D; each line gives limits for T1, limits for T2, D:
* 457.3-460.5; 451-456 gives 11.5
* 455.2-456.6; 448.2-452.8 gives 11.4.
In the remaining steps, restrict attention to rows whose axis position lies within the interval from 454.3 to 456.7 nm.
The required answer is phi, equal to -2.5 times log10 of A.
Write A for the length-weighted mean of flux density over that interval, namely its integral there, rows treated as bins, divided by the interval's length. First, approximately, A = 12.6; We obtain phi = -2.75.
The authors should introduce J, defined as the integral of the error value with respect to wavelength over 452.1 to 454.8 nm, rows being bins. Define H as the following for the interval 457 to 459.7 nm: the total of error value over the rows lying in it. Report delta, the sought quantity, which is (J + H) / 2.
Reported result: 9.6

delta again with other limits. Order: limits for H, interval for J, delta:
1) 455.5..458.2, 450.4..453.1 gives 10.1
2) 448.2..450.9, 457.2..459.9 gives 12.0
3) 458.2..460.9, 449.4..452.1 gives 9.8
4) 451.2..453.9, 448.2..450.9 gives 11.3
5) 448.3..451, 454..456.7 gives 12.1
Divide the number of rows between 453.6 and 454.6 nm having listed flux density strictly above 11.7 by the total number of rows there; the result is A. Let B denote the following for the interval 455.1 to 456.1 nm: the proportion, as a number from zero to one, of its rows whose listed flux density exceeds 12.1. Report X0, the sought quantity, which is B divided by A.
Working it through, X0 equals 0.75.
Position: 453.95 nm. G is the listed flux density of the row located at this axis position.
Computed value 12.4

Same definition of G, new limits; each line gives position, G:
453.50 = 11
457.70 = 14.2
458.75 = 14.7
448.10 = 11.6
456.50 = 14.5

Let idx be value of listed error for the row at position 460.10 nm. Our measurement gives 0.88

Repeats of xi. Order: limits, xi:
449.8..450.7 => 0.07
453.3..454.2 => 0.19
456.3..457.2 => 0.04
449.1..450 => 0.14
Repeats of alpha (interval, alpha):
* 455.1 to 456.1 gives 456.05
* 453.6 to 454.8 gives 454.25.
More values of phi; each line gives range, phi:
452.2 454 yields -2.65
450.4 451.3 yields -2.69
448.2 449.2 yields -2.67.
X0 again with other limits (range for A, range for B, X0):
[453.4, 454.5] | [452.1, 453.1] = 1.33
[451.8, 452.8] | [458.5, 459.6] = 1.00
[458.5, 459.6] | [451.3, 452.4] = 0.83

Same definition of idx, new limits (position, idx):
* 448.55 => 1.30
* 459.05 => 0.89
